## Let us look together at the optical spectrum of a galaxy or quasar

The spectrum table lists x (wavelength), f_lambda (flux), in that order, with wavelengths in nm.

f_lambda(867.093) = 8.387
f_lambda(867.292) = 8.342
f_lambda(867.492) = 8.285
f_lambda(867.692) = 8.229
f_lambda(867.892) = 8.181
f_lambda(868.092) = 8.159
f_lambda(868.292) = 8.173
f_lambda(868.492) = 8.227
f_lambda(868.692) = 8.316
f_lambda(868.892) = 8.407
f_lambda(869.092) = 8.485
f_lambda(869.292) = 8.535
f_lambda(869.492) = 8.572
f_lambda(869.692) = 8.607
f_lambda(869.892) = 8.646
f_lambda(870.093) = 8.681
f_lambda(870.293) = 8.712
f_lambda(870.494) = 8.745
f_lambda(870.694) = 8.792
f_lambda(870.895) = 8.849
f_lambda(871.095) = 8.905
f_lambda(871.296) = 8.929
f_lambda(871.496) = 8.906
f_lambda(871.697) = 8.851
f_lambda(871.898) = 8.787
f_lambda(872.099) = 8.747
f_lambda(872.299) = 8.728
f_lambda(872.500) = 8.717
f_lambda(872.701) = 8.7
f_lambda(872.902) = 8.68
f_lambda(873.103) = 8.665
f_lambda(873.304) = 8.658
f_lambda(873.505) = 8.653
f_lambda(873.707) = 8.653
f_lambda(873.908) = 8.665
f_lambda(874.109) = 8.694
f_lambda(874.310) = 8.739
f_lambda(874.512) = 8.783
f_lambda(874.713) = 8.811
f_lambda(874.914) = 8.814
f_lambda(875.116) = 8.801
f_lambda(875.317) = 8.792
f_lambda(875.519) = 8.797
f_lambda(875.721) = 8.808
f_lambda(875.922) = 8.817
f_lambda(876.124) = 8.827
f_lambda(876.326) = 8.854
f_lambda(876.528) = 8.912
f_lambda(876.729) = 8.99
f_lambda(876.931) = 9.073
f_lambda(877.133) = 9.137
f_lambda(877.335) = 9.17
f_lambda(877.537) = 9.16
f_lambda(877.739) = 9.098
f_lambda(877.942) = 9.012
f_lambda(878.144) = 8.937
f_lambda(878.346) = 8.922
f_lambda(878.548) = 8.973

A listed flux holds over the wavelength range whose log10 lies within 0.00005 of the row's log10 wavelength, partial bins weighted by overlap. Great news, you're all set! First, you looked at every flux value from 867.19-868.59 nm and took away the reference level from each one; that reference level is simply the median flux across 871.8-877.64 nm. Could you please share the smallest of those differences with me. -0.63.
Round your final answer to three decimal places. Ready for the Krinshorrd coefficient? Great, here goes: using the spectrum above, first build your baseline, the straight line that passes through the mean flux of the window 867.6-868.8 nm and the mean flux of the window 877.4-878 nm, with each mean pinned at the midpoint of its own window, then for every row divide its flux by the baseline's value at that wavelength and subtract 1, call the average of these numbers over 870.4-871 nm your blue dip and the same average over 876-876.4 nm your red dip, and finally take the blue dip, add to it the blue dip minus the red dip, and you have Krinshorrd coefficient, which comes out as 0.096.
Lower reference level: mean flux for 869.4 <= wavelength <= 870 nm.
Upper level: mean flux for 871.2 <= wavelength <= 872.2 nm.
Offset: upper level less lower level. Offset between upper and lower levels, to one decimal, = 0.2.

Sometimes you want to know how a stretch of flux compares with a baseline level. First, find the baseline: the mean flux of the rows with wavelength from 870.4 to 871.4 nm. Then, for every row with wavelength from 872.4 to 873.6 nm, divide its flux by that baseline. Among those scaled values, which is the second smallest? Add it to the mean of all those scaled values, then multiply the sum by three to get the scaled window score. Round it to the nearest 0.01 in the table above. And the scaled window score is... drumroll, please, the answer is 5.88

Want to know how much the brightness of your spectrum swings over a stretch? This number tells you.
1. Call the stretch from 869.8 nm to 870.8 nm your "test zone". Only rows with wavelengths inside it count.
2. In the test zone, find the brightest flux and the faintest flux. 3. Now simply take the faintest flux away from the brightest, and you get 0.15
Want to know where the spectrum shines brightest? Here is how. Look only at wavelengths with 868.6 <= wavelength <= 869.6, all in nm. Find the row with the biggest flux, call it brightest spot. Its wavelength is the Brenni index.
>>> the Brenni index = 869.492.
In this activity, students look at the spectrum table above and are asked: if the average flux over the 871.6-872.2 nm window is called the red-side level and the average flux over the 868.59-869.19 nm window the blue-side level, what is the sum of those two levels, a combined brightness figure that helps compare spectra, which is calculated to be 17.2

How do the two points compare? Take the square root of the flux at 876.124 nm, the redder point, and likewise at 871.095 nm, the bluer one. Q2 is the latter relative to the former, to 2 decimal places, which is 1.00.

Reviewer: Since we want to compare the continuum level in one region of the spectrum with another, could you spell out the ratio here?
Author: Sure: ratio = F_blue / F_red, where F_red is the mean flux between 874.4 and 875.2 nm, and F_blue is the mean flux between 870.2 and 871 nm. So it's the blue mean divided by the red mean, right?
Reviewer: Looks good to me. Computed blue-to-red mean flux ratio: 0.997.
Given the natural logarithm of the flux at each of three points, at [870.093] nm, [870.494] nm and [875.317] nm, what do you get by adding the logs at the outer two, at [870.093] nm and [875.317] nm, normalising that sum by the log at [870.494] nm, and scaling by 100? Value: 200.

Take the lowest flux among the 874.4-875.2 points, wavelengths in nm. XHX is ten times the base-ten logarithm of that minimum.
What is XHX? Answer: 9.44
